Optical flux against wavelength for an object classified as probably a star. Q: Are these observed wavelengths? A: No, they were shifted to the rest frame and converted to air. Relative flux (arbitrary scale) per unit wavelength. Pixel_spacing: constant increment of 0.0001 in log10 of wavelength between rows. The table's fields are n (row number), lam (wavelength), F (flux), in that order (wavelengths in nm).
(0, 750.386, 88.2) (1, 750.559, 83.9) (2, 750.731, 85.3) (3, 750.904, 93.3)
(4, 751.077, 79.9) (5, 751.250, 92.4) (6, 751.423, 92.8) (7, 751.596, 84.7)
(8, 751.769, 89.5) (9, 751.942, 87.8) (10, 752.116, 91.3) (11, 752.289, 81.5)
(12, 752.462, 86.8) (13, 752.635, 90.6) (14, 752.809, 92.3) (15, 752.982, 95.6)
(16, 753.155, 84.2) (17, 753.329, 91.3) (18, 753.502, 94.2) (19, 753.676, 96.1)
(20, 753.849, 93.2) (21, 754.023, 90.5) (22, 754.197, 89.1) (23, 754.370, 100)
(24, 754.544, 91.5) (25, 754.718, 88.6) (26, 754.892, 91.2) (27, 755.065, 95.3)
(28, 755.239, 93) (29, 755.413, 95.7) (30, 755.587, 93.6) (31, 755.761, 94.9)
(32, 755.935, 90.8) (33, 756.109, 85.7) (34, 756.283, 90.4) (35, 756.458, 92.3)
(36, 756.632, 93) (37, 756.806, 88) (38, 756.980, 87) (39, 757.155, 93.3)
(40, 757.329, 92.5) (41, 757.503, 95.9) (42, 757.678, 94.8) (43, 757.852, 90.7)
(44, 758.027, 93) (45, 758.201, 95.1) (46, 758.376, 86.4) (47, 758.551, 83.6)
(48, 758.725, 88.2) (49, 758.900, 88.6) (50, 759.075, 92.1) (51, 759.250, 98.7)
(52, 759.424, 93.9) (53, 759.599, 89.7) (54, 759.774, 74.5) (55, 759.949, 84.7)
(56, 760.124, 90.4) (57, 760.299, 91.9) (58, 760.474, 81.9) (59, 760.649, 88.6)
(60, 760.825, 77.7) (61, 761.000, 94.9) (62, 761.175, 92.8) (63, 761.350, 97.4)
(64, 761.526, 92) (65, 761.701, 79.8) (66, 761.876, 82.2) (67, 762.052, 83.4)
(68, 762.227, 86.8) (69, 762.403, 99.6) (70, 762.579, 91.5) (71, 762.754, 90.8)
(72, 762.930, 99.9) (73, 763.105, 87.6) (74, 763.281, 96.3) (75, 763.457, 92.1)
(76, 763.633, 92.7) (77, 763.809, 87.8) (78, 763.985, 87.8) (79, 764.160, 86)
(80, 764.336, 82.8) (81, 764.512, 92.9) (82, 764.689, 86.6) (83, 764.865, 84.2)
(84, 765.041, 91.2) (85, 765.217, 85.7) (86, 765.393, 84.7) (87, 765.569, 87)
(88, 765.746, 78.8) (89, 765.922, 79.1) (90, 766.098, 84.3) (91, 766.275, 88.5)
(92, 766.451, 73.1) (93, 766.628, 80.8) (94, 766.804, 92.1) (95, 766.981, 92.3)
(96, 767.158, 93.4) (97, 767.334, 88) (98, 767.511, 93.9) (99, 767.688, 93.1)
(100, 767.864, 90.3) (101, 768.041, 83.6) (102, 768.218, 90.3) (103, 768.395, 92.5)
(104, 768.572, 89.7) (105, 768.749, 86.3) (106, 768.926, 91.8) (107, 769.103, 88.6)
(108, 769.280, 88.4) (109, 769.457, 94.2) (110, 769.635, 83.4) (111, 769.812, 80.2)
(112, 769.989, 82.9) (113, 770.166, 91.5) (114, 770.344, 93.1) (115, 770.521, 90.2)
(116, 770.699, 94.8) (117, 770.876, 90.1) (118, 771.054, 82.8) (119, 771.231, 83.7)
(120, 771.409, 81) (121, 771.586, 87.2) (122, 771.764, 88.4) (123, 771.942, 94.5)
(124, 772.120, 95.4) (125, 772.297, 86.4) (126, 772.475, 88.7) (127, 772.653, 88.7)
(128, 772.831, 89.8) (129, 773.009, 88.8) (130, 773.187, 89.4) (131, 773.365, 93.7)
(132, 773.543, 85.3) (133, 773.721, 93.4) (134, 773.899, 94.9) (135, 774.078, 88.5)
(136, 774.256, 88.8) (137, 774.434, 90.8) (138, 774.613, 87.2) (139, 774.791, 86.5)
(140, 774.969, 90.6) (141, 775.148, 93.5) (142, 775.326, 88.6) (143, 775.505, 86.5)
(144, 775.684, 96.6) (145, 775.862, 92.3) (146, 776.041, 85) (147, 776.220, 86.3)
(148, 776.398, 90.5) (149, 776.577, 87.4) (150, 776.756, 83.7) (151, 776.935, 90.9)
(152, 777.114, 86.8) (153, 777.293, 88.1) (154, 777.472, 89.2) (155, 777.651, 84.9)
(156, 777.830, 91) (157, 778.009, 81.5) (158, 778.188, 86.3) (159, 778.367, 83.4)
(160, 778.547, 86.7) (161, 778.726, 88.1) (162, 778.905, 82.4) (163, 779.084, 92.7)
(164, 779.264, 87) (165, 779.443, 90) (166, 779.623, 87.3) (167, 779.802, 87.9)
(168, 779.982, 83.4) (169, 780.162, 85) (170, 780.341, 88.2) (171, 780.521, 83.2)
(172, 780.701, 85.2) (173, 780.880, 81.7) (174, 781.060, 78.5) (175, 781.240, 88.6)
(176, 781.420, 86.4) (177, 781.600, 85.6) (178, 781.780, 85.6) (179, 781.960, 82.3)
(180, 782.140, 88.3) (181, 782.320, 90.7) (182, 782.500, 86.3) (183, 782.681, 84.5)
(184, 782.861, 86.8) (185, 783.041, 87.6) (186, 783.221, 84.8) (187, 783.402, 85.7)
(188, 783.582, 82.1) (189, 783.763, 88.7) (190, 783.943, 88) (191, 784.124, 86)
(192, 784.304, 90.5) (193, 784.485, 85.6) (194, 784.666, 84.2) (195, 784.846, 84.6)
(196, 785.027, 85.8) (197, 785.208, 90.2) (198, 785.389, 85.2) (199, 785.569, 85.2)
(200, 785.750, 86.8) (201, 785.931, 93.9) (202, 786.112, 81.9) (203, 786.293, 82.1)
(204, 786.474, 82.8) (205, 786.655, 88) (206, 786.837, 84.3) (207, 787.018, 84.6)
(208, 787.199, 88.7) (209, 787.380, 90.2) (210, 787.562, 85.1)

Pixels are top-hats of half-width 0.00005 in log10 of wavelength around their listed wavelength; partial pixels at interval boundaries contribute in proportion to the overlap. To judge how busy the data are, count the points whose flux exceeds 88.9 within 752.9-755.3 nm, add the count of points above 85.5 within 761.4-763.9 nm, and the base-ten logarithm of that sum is 1.36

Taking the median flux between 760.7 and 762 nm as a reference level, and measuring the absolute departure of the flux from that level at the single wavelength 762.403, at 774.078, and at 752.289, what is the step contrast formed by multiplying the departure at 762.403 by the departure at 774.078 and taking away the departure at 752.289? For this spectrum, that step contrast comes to 16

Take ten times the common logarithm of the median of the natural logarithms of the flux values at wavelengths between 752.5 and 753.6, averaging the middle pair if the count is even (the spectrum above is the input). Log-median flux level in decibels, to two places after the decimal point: 6.55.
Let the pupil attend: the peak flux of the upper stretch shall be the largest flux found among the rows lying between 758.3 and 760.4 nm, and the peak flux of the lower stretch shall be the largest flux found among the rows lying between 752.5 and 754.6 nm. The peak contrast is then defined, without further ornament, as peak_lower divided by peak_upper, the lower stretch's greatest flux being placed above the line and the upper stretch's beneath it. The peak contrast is 1.01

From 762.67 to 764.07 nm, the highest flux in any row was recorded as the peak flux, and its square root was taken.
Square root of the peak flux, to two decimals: 9.99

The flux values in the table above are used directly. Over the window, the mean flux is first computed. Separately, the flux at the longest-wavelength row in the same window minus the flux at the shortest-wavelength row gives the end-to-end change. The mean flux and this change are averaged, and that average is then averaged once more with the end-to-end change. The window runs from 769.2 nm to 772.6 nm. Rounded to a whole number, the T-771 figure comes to 22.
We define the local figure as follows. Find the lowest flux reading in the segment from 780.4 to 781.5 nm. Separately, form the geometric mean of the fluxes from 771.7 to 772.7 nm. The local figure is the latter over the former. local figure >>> 1.15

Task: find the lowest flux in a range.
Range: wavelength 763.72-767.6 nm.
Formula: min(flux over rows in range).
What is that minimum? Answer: 73.1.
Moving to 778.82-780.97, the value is 81.7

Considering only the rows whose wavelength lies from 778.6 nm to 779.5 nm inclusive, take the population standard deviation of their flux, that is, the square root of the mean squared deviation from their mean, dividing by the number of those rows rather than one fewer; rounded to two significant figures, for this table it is 3.4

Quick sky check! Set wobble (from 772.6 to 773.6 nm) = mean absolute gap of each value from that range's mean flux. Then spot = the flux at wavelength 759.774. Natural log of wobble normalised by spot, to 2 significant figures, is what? -3.8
